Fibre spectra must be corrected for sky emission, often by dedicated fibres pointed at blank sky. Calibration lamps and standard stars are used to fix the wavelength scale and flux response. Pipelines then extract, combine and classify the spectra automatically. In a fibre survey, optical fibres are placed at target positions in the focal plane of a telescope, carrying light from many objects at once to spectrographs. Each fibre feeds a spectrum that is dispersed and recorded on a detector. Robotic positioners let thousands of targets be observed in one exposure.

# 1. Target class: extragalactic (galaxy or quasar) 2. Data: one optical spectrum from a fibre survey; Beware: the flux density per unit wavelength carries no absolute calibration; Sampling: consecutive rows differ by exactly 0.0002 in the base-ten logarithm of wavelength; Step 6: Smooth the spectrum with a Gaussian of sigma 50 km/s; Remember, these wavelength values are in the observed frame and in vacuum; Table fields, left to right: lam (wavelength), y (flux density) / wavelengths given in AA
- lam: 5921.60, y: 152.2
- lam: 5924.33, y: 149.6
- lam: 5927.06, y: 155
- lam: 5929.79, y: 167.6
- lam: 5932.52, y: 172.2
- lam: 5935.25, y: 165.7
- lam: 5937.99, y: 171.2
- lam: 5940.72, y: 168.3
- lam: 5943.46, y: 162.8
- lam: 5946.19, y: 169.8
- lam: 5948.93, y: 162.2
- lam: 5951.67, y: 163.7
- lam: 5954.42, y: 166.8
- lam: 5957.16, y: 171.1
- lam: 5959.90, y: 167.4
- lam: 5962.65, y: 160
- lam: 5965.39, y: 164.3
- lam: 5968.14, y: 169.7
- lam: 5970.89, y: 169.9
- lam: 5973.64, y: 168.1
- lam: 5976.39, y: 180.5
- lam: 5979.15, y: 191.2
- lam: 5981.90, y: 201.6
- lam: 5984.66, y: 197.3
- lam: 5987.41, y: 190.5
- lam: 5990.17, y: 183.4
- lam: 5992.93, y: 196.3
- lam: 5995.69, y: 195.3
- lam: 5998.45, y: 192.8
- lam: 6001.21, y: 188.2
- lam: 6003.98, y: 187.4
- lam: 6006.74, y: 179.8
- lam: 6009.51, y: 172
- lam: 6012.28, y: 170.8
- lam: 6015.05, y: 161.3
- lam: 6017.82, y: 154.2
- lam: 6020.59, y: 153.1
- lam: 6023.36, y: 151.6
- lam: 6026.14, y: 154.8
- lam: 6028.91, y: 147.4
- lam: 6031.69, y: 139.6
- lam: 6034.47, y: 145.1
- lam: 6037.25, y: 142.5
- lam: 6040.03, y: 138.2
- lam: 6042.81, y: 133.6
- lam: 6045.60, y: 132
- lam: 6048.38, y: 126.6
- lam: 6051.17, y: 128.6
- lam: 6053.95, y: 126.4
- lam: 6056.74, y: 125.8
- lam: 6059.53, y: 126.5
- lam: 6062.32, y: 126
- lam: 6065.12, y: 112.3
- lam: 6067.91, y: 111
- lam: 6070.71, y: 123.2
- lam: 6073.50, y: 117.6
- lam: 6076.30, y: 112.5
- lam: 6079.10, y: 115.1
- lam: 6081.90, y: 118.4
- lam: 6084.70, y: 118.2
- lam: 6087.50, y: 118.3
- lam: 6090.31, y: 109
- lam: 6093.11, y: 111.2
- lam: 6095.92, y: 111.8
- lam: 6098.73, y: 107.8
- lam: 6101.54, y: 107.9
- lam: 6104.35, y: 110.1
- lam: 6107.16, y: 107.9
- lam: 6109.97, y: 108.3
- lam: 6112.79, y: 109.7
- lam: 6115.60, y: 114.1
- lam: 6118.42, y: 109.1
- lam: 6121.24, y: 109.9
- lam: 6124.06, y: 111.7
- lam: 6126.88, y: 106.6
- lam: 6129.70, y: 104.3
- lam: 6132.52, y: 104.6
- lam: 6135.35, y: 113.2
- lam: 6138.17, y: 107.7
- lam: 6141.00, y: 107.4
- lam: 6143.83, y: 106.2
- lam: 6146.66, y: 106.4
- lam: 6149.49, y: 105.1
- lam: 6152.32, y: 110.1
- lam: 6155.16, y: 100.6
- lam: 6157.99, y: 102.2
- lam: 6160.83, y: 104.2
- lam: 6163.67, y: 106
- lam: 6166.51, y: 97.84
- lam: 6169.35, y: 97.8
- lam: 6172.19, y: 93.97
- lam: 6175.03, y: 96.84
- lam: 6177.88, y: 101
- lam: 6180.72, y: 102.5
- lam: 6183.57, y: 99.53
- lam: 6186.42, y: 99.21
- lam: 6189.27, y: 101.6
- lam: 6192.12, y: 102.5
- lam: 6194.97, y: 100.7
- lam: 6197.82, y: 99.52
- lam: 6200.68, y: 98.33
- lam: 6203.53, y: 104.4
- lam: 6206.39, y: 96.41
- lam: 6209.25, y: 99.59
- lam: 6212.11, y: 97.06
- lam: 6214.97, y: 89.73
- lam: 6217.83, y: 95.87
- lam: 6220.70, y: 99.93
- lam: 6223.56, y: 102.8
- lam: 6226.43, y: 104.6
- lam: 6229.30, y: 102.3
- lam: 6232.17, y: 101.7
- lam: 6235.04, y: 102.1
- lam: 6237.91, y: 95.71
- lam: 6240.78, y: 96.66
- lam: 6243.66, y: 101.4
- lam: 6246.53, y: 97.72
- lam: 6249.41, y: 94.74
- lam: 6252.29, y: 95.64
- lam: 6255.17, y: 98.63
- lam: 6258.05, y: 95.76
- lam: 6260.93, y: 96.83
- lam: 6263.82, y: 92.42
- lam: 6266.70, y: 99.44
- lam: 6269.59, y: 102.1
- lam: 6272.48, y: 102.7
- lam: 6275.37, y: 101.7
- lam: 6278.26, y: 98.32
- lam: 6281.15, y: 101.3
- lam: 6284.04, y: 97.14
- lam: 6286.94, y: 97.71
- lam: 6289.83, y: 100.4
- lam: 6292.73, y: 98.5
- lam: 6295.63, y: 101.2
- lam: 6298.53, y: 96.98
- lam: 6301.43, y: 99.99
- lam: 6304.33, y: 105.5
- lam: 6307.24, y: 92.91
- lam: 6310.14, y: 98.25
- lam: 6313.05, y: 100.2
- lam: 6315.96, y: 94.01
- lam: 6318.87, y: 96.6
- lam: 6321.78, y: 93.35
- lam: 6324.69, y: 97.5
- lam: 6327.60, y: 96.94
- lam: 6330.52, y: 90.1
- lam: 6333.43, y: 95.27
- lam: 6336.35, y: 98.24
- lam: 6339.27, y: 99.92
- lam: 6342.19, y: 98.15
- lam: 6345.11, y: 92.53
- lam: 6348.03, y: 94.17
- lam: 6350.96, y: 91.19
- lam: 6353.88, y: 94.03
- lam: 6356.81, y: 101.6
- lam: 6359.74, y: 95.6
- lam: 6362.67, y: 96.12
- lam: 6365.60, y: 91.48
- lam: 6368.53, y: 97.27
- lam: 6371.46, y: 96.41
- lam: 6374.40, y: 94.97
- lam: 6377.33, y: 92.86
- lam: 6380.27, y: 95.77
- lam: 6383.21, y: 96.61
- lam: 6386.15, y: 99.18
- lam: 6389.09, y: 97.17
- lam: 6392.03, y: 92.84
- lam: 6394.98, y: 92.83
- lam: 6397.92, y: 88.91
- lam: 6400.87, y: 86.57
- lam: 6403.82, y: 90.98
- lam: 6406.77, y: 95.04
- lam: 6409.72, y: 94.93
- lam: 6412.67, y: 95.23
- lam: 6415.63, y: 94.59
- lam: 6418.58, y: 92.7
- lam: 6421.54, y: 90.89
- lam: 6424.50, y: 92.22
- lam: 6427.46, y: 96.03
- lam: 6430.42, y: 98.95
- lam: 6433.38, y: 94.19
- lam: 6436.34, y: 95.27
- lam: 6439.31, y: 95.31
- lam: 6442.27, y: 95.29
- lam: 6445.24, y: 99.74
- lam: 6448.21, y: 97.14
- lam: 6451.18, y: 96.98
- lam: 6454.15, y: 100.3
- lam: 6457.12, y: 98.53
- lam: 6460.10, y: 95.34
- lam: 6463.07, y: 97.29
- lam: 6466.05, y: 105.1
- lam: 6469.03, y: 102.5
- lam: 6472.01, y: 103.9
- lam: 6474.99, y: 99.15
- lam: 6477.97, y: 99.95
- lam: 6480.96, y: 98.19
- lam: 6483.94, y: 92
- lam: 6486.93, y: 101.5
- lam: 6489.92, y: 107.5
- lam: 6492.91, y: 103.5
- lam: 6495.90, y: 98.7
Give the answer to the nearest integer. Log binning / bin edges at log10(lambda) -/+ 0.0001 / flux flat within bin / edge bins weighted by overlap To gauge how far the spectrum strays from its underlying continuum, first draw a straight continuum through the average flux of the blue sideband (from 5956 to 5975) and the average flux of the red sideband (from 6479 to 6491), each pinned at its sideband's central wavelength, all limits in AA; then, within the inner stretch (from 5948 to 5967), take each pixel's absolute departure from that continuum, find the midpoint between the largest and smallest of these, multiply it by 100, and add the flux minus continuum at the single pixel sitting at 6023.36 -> 397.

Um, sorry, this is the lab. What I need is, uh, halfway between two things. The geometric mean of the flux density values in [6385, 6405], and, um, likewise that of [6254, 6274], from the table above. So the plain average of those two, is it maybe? 95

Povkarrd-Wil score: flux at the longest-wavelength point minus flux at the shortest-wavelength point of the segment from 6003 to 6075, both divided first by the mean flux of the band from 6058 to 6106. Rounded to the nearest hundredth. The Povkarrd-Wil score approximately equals -0.61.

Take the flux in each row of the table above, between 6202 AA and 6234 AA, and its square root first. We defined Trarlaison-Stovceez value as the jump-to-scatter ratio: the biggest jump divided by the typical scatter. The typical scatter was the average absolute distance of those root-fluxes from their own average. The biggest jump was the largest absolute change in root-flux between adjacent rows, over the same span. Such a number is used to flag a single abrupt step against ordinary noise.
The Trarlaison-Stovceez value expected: 2.3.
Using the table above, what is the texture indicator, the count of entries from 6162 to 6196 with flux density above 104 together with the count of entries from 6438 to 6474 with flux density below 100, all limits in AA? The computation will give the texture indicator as 9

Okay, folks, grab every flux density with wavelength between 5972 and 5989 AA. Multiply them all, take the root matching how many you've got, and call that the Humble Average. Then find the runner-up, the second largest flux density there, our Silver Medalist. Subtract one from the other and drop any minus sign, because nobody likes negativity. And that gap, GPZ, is 9.4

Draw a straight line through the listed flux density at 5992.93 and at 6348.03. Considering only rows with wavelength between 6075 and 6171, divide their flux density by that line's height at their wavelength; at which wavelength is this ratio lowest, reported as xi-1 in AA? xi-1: 6090.31 AA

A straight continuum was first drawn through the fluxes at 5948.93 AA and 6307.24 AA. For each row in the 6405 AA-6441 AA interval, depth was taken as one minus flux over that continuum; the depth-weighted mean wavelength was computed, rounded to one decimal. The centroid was 6424.3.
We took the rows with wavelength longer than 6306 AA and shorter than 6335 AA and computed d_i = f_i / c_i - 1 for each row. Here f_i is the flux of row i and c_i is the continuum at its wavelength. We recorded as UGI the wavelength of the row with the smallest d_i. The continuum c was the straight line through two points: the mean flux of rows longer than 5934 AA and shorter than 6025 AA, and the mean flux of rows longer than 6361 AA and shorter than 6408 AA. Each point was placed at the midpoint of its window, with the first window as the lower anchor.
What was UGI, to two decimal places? 6307.24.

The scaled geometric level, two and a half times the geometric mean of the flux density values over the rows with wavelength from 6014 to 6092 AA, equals 325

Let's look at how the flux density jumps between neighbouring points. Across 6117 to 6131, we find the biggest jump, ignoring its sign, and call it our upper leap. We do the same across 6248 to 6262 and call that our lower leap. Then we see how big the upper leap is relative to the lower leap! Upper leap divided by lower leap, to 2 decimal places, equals 1.71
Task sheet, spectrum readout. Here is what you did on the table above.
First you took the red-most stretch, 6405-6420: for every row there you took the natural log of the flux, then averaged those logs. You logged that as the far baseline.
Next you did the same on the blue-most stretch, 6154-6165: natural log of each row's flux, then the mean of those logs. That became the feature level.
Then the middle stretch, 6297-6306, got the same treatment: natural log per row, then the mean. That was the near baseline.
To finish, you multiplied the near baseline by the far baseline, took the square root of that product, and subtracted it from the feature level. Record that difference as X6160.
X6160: 0.1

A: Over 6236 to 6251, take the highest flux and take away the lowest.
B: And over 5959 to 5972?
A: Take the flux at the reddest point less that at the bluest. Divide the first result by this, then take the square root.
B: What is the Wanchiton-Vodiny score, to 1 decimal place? 1.6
